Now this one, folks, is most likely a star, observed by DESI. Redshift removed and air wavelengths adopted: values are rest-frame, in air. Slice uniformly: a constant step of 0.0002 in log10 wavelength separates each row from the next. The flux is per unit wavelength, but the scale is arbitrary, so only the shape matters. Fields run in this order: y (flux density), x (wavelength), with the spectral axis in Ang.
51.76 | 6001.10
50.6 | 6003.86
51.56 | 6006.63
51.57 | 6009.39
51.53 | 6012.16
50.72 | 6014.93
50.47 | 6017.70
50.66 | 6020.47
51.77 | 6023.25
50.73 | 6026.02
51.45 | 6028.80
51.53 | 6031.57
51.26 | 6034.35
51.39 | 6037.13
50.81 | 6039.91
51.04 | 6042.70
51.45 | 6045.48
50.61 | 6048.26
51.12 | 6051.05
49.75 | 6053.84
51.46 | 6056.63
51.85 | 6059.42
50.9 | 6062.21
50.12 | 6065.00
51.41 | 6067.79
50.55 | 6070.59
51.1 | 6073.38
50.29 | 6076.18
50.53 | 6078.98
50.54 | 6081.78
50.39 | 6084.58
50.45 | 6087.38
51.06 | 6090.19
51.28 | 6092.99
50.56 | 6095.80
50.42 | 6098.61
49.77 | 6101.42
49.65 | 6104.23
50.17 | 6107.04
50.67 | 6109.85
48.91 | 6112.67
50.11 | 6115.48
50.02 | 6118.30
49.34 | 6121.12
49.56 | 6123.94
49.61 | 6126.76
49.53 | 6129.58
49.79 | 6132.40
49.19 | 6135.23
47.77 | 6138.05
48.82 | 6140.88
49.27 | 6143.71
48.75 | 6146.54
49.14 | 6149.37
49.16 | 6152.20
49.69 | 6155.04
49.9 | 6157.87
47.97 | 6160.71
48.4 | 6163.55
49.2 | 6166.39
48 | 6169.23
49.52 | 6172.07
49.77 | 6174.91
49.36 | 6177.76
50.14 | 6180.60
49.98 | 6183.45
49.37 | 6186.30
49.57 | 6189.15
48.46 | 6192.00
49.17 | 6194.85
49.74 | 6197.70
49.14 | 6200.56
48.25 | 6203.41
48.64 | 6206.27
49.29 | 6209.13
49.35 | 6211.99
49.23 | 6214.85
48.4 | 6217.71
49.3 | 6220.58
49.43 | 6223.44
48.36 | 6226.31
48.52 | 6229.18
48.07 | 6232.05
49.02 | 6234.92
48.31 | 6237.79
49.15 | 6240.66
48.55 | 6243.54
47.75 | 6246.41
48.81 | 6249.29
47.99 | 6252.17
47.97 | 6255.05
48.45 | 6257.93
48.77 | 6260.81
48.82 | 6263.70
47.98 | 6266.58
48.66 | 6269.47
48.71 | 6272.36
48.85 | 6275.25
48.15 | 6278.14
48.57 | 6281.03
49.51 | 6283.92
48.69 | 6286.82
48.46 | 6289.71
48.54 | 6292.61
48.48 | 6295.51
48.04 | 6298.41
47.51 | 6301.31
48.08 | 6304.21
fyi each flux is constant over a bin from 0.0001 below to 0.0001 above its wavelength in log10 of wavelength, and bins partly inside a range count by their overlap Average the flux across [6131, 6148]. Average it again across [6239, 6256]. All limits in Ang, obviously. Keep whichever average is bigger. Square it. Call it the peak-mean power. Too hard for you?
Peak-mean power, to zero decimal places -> 2394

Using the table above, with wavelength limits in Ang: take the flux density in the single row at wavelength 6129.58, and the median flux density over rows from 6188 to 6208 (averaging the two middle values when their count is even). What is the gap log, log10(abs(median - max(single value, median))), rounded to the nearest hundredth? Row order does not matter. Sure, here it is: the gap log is -0.41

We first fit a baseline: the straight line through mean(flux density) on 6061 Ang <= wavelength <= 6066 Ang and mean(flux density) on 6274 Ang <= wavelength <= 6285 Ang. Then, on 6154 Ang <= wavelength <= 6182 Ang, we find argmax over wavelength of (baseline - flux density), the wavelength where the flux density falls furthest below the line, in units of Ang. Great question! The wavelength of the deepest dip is 6160.71 Ang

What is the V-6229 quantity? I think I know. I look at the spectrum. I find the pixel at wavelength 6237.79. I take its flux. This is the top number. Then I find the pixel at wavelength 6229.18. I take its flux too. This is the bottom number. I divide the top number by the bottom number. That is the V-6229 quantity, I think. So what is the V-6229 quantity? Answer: 1.00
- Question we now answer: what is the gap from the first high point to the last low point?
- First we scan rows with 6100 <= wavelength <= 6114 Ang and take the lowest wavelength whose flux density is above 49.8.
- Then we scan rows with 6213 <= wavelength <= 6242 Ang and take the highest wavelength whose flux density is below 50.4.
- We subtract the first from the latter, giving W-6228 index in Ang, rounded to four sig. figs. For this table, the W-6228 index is 133.6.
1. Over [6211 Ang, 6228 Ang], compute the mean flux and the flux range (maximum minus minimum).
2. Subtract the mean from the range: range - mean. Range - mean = -47.9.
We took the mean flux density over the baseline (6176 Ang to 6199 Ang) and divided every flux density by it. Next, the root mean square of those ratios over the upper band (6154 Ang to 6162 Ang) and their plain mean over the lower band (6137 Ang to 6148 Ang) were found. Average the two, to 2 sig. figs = 0.99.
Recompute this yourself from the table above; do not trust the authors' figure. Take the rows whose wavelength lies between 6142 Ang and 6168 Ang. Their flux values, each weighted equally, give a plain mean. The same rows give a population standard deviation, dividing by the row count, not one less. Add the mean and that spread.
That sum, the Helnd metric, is 49.6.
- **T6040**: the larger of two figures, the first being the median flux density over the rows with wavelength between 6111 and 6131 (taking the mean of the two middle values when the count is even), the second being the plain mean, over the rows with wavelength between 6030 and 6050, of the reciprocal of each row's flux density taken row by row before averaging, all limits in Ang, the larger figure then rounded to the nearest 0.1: 49.6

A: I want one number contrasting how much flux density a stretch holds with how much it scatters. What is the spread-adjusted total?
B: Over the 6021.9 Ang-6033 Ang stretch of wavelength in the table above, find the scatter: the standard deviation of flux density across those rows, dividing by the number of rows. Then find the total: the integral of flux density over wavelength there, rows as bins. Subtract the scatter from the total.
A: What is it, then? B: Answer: 570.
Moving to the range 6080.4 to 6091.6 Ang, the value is 567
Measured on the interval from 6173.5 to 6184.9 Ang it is 567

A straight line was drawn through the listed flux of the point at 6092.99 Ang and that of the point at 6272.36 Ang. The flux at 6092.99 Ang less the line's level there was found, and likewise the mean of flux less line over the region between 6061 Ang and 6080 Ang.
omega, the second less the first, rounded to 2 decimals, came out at -0.90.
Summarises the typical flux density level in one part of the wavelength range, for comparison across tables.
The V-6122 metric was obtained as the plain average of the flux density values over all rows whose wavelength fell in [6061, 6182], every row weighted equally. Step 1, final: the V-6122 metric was 49.8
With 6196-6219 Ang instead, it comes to 49.0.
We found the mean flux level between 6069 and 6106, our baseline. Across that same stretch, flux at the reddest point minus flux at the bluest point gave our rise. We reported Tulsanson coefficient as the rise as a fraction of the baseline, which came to -0.018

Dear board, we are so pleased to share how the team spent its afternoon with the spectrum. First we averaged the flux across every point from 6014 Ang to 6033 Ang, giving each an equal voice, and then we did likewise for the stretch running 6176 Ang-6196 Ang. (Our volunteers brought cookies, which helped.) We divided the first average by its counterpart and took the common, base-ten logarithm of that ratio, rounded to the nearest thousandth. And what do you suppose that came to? 0.014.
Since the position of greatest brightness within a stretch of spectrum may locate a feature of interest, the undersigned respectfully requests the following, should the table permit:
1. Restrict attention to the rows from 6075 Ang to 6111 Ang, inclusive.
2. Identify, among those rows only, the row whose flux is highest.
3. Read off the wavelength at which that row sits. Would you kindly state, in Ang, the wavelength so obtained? 6092.99 Ang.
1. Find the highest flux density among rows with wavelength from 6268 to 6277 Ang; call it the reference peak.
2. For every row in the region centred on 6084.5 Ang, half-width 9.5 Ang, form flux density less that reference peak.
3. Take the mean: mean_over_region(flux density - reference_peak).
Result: 1.8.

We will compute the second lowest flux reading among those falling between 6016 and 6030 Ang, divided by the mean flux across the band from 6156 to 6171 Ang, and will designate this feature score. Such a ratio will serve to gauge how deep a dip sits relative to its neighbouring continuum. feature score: 1.04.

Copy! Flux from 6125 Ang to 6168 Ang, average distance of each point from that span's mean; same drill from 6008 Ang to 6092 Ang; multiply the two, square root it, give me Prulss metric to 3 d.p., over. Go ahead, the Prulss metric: 0.470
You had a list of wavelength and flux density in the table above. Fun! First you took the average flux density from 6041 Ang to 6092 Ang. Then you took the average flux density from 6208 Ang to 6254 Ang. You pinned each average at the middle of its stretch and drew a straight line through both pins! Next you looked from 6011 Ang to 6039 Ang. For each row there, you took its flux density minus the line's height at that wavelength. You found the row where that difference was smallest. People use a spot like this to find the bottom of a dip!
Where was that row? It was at 6017.70 Ang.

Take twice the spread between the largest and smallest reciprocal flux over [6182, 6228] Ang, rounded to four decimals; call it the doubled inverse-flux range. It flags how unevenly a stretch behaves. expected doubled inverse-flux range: 0.0014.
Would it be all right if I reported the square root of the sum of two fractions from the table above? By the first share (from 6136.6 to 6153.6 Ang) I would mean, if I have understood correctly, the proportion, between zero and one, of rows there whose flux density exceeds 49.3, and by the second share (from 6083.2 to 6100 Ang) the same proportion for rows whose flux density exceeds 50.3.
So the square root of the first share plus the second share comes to 1.0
